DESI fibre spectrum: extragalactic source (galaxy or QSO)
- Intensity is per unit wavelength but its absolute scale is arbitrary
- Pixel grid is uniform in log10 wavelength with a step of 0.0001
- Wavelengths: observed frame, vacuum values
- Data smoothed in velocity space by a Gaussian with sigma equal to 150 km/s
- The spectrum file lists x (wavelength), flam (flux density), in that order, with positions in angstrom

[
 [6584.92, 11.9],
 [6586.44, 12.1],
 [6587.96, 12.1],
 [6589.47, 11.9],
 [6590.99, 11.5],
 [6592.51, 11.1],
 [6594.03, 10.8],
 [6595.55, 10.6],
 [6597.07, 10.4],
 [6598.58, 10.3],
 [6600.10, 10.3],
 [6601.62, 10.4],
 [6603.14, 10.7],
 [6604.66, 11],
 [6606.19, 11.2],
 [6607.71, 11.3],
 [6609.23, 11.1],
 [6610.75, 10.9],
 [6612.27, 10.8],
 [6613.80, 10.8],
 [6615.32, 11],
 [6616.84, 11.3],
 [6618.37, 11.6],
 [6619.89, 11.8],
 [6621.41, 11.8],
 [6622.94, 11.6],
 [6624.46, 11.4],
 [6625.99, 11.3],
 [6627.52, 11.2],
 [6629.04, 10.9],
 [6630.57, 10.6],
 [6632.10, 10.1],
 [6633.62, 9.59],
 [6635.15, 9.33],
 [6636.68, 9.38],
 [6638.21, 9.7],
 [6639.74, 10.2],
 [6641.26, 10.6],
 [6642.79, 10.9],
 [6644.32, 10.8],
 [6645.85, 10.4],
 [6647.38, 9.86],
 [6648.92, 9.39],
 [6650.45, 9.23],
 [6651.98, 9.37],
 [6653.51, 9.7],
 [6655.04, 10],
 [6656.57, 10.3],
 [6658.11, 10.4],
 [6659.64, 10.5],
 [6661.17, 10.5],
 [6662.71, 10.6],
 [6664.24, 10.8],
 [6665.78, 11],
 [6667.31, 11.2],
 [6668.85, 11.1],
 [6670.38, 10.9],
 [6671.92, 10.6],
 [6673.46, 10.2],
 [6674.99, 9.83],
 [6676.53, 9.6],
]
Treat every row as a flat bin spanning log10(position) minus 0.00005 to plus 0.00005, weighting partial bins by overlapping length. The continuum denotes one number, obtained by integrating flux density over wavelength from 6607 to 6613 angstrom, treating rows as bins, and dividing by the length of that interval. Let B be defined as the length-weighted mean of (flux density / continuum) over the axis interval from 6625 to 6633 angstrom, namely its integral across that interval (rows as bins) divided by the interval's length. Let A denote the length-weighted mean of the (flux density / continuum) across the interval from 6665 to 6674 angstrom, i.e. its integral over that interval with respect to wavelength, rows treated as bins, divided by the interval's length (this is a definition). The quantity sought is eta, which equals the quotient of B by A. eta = 1.00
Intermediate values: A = 0.98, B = 0.98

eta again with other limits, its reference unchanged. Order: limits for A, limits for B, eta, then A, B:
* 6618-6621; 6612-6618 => 0.94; 1.07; 1.00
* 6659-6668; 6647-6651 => 0.88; 0.98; 0.86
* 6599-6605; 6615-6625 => 1.09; 0.96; 1.04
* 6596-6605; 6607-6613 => 1.05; 0.95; 1.00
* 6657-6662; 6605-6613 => 1.06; 0.95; 1.00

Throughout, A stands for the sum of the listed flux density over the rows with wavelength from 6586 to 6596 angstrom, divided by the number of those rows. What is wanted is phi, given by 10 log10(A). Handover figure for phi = 10.6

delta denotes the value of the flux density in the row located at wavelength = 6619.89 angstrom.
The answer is 11.8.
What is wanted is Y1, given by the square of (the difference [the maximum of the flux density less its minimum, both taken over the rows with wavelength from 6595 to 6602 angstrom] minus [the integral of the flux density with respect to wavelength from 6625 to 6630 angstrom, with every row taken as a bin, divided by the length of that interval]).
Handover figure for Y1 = 117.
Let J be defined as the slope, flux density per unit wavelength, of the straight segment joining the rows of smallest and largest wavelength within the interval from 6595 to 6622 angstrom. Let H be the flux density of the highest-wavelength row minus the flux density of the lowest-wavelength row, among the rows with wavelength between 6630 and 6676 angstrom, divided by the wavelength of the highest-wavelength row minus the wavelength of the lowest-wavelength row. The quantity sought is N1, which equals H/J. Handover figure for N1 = -0.4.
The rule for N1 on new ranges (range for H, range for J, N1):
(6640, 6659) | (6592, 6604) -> 0.3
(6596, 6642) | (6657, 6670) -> 0.1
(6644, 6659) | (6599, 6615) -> -0.8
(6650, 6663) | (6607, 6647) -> -4.7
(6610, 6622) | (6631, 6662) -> 6.1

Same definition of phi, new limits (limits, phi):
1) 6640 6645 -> 10.3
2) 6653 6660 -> 10.1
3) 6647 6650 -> 9.8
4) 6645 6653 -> 9.8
